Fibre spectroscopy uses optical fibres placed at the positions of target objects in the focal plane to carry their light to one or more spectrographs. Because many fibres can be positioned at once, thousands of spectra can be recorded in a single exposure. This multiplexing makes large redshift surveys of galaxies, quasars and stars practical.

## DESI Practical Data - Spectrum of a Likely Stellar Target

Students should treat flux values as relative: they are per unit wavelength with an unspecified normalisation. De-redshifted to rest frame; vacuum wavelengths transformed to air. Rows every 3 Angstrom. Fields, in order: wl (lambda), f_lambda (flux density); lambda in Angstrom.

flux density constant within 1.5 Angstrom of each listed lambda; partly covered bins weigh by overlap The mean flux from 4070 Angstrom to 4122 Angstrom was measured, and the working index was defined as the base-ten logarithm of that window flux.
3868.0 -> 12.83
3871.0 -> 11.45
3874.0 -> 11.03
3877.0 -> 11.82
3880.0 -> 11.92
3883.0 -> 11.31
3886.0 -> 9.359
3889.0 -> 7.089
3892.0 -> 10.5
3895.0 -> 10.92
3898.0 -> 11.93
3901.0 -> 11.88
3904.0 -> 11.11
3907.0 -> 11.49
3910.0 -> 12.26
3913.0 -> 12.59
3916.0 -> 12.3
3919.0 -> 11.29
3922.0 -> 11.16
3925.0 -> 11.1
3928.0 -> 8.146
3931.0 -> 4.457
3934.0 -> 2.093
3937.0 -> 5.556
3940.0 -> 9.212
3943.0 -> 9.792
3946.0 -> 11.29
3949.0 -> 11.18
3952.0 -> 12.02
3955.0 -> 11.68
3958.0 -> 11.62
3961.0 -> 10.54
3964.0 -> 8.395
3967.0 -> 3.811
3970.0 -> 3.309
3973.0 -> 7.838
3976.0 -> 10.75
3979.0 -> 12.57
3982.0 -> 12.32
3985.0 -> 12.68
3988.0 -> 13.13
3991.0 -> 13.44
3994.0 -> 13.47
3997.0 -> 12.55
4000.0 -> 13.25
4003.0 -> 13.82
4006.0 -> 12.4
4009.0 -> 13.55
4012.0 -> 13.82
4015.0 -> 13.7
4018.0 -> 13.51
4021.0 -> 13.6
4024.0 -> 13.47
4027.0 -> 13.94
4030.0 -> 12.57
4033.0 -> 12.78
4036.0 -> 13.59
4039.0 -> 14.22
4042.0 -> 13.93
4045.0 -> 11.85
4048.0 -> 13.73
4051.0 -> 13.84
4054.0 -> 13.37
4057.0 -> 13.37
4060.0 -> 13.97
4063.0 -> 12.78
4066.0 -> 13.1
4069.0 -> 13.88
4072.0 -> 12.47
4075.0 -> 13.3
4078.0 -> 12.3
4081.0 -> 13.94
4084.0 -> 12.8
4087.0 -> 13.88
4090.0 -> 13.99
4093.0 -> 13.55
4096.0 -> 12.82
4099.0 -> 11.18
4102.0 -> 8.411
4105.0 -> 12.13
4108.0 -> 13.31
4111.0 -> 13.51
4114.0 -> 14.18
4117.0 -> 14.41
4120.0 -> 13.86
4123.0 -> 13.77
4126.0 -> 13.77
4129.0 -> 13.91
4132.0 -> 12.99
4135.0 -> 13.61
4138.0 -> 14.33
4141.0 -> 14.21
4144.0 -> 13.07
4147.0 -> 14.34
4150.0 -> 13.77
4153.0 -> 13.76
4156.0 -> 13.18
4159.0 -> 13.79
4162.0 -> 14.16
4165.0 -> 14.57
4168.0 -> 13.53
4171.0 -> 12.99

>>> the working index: 1.11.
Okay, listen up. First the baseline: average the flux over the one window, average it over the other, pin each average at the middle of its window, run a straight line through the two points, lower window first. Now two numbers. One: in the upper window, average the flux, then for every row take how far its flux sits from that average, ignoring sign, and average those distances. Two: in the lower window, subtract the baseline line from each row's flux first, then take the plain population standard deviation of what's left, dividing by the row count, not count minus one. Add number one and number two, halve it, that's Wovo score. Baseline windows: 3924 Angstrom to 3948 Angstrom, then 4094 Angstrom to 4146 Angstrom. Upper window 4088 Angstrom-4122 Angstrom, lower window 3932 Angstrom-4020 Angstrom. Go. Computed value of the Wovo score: 2.1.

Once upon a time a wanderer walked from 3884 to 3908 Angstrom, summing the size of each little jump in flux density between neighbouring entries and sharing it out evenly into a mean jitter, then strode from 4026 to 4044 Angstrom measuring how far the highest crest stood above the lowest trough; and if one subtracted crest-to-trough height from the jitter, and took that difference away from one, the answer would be 1.5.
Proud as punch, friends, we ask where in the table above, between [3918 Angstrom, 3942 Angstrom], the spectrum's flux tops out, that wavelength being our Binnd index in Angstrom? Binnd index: 3919.0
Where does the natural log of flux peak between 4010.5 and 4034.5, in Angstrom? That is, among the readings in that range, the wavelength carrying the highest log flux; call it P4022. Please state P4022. 4027.0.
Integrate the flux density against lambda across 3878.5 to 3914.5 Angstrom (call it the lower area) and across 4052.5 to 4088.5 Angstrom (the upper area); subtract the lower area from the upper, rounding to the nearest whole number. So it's 80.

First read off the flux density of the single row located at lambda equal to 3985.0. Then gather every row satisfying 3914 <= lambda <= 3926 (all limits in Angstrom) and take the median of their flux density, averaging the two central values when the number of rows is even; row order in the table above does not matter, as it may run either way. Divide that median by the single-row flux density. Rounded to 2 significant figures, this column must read 0.89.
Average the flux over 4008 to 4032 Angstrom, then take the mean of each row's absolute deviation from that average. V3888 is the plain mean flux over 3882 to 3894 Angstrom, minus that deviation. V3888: 9.3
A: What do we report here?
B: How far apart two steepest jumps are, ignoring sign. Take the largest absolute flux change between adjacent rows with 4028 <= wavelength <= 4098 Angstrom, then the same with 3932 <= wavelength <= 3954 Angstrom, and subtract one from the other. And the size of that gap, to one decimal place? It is 1.6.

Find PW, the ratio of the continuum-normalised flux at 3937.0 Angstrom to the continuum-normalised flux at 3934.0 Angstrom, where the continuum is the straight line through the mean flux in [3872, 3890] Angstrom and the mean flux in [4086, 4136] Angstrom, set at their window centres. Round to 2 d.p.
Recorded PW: 2.65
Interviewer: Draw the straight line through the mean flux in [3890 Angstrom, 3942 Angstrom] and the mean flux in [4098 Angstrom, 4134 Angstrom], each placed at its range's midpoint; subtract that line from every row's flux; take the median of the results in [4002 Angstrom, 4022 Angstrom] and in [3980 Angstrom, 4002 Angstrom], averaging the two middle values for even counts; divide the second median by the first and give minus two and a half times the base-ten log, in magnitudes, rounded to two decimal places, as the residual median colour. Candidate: 0.08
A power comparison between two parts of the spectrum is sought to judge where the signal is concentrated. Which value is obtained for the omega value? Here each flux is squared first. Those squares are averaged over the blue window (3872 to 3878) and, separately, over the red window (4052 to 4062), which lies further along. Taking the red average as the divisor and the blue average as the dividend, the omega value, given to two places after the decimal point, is 0.71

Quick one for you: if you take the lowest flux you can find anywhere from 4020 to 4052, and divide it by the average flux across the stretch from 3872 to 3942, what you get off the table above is 1.18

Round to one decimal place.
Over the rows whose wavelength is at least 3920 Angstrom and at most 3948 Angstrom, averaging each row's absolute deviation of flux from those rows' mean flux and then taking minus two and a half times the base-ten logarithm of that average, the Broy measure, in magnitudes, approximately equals -1.1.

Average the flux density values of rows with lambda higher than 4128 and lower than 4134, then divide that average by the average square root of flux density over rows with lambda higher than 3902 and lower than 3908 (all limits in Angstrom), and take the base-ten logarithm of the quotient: 0.60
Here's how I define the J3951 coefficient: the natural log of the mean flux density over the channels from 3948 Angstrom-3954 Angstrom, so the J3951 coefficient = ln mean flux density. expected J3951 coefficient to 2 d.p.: 2.45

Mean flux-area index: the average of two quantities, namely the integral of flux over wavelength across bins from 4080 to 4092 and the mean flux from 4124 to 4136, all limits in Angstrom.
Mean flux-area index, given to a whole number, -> 89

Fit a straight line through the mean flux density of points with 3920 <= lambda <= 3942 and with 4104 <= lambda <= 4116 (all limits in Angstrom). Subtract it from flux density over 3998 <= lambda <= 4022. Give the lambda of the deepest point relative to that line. 4006.0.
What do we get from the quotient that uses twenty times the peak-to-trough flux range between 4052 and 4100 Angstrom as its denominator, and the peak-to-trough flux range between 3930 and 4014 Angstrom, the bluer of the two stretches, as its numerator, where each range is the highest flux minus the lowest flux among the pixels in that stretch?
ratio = 0.21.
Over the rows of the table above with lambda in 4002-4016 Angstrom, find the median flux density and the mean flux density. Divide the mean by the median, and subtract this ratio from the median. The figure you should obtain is 12.7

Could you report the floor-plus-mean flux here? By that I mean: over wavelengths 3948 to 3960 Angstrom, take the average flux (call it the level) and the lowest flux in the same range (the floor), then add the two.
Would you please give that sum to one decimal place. 22.8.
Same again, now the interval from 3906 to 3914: 23.6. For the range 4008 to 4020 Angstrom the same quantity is 27.2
